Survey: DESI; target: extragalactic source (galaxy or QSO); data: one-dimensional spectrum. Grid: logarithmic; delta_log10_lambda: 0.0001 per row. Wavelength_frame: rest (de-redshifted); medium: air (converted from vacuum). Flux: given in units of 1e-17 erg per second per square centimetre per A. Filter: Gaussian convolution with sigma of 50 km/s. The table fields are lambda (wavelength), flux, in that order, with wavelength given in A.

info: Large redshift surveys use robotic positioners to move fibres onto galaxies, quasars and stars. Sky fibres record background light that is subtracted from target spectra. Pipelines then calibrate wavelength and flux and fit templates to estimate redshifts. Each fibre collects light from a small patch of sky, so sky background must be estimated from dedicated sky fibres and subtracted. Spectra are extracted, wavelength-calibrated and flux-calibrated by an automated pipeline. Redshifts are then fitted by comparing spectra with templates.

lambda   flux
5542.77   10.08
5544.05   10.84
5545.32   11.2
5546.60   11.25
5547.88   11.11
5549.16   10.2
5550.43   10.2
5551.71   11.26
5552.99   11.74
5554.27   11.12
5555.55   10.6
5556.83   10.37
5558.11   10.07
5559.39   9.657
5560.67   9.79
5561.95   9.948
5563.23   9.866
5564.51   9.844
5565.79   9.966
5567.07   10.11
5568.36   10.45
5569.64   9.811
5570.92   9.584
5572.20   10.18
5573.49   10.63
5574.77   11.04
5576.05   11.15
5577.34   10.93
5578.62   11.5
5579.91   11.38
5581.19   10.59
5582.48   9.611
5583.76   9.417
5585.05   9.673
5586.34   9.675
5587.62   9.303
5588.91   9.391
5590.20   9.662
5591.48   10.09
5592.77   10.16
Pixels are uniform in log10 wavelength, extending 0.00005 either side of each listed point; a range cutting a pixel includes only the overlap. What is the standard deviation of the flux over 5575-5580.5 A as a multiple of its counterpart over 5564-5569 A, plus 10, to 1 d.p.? 11.0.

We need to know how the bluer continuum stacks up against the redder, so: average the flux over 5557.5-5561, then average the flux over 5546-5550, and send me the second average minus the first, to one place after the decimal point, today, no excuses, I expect 1.0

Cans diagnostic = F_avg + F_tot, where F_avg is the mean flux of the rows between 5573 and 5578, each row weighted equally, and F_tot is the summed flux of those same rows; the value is 54.7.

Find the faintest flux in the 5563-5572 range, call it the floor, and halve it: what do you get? 4.8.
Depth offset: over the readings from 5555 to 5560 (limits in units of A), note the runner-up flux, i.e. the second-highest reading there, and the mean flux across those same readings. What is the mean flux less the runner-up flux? -0.20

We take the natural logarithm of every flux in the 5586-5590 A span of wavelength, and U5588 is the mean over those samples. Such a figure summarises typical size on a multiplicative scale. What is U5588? 2.25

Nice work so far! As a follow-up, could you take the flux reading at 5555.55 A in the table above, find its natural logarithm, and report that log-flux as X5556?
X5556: 2.36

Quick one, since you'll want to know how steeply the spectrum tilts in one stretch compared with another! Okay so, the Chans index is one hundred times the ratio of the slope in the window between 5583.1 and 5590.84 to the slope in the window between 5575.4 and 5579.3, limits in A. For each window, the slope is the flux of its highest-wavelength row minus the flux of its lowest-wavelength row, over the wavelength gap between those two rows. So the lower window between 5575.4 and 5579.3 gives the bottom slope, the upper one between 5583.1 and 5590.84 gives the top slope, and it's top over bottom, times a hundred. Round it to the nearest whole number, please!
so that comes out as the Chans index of 28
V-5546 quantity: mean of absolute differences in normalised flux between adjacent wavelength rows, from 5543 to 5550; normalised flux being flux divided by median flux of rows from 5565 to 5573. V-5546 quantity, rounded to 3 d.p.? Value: 0.036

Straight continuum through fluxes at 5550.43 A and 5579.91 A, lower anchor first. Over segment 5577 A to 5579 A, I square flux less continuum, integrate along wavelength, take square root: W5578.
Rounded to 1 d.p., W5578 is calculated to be 0.4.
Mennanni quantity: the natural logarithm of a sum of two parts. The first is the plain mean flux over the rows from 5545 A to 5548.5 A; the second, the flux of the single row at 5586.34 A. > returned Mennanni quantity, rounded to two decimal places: 3.04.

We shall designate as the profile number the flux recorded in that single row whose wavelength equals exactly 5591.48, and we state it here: 10.09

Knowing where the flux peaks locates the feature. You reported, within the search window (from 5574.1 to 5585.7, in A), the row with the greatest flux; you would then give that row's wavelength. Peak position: 5578.62 A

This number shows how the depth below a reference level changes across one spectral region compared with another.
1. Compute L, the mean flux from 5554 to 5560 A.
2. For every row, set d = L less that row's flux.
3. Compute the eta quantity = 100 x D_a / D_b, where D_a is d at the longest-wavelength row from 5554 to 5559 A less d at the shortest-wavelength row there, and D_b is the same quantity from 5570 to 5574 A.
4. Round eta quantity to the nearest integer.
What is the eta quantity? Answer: -100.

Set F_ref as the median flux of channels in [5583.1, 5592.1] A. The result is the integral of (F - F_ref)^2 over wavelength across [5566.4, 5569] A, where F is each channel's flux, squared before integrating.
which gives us 1.1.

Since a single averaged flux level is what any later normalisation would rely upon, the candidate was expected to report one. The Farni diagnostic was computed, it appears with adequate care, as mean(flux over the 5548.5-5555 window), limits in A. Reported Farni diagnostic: 10.9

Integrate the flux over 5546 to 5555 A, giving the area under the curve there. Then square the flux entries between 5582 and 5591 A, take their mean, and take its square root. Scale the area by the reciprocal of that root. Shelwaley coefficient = 10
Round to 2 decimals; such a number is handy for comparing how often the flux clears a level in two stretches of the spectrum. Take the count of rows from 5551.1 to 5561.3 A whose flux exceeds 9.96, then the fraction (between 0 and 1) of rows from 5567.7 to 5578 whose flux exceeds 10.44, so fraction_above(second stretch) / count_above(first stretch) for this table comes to 0.10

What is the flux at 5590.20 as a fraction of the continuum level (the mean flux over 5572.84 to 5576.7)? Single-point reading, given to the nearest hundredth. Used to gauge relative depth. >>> 0.88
